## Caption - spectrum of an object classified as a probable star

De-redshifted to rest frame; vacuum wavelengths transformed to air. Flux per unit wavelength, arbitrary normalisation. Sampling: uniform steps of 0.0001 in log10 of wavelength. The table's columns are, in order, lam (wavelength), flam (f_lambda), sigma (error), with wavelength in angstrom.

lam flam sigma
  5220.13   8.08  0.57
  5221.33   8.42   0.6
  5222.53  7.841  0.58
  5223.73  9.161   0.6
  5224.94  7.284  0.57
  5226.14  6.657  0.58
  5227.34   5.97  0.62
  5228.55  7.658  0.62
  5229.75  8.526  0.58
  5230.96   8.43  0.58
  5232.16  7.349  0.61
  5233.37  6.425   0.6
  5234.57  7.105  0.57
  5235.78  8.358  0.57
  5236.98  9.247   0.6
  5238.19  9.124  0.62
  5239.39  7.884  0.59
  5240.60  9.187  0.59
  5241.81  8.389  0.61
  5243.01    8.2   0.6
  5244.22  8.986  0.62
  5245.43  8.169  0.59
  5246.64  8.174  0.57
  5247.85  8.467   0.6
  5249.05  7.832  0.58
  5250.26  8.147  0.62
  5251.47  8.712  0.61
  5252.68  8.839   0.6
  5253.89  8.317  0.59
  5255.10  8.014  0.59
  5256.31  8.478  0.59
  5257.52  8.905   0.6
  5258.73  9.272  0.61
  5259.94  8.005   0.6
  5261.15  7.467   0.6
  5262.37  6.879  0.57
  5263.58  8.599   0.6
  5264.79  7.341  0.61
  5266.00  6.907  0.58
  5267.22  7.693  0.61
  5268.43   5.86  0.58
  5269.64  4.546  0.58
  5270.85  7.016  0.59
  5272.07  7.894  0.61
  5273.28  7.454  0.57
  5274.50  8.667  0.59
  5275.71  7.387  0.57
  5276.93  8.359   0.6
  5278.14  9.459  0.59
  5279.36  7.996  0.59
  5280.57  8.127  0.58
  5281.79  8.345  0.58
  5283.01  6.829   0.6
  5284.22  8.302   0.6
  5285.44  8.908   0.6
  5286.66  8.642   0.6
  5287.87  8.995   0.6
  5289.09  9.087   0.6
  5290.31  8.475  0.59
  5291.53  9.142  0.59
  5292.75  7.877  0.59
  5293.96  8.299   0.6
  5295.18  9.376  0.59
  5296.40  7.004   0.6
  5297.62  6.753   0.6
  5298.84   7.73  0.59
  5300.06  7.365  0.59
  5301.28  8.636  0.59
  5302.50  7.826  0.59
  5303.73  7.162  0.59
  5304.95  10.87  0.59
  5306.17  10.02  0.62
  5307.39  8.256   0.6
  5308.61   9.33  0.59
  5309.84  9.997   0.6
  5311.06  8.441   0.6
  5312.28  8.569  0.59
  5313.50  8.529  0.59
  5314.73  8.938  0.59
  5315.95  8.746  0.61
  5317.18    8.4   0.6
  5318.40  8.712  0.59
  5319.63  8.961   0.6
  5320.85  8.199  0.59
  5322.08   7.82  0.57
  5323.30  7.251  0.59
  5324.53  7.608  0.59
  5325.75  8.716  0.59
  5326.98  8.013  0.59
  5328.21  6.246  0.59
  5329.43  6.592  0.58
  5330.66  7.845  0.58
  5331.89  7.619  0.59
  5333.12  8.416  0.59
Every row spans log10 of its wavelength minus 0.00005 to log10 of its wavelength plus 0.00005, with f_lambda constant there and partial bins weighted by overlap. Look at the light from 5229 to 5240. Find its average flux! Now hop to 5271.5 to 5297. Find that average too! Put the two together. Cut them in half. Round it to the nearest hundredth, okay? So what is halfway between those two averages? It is 8.18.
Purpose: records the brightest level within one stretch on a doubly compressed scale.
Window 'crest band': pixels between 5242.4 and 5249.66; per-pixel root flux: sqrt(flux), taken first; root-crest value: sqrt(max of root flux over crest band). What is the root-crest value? 1.73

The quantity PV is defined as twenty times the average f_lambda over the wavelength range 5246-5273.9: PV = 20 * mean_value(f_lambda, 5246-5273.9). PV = 155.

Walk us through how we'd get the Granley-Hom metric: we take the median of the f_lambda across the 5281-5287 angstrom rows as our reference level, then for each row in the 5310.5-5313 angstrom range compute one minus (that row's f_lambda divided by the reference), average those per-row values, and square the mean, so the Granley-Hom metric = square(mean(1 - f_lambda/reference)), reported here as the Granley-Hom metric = 0.0004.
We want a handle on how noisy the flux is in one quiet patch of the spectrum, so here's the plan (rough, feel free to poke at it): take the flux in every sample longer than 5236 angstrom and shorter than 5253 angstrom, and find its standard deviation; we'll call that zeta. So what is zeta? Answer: 0.5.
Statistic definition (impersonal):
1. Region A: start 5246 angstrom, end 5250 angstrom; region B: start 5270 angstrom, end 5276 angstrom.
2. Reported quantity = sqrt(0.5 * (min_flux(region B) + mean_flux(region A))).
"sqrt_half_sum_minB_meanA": 2.75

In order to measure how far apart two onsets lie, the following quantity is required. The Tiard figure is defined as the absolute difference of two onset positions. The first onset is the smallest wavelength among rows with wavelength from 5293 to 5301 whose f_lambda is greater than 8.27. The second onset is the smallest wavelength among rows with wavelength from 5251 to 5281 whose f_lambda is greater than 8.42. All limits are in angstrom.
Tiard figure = 42.5 angstrom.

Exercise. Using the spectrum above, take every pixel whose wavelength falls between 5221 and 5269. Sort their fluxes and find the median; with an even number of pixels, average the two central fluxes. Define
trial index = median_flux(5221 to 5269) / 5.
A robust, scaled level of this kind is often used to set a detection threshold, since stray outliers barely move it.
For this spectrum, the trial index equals 1.63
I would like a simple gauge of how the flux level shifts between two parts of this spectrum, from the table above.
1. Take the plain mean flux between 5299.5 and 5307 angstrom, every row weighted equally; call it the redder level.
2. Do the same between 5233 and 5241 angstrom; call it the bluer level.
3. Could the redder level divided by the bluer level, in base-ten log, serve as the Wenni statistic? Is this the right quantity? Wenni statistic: 0.02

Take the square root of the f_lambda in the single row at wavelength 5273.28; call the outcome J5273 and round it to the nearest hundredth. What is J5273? 2.73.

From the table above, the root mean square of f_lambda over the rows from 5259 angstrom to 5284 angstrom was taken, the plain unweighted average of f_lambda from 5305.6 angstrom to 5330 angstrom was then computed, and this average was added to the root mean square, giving 16.0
